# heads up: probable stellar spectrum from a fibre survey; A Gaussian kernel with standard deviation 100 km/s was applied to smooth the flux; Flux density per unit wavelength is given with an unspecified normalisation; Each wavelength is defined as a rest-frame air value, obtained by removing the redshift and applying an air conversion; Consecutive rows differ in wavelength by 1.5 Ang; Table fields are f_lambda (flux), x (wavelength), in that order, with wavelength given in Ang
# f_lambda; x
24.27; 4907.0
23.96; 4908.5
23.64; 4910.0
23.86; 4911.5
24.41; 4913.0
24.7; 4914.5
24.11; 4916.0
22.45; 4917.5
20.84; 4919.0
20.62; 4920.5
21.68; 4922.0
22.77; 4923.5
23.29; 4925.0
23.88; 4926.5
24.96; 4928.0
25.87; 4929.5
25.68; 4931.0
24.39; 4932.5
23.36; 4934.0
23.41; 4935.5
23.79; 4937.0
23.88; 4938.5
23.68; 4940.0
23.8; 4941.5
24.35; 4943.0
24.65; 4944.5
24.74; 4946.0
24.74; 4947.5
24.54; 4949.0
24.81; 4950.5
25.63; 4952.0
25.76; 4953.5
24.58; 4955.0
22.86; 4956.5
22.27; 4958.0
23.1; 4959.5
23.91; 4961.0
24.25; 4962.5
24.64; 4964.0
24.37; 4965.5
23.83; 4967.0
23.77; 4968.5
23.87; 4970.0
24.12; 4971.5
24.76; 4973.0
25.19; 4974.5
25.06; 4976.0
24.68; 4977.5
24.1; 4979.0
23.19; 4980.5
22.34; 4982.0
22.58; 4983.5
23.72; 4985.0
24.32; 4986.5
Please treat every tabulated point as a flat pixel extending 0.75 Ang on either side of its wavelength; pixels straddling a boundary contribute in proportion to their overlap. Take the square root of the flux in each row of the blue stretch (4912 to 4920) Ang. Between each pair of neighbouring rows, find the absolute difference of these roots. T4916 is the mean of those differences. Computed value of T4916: 0.11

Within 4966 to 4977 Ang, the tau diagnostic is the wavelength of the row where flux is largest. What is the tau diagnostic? 4974.5 Ang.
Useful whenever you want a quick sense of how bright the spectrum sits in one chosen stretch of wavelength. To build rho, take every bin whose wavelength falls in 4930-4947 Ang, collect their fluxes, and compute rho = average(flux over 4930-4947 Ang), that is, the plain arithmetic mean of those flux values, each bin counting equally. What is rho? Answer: 24.2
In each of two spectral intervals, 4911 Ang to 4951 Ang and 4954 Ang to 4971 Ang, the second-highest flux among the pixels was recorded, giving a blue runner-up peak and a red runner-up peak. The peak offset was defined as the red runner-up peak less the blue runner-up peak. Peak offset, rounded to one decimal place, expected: -1.1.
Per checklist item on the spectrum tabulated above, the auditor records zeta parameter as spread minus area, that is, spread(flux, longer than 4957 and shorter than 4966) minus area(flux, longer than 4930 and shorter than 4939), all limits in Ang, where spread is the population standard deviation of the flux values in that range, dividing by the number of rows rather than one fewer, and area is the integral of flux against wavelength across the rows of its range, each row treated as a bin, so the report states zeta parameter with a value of -216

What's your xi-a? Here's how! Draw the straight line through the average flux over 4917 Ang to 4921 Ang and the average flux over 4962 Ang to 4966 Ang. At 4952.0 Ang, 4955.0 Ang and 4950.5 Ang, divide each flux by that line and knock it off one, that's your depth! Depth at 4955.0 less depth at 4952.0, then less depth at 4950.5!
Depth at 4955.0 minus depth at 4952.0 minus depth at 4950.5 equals 0.110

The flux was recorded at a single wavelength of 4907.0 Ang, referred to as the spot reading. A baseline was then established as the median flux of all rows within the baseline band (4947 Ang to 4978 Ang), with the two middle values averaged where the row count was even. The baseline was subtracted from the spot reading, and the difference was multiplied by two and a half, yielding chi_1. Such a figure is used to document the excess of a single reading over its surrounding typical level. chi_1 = -0.7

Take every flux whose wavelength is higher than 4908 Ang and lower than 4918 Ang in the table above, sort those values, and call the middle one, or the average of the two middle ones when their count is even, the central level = 24.0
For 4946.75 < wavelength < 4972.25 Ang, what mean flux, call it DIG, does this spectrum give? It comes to 24.2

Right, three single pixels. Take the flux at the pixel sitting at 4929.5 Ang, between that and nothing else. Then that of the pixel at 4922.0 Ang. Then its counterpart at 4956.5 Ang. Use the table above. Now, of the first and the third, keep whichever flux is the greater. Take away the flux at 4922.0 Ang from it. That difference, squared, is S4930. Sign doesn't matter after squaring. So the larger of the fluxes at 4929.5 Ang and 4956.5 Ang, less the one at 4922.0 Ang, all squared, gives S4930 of 17.6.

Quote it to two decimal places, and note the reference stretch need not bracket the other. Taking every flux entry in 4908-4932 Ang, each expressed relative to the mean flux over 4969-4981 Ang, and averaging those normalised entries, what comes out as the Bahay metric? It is 0.97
